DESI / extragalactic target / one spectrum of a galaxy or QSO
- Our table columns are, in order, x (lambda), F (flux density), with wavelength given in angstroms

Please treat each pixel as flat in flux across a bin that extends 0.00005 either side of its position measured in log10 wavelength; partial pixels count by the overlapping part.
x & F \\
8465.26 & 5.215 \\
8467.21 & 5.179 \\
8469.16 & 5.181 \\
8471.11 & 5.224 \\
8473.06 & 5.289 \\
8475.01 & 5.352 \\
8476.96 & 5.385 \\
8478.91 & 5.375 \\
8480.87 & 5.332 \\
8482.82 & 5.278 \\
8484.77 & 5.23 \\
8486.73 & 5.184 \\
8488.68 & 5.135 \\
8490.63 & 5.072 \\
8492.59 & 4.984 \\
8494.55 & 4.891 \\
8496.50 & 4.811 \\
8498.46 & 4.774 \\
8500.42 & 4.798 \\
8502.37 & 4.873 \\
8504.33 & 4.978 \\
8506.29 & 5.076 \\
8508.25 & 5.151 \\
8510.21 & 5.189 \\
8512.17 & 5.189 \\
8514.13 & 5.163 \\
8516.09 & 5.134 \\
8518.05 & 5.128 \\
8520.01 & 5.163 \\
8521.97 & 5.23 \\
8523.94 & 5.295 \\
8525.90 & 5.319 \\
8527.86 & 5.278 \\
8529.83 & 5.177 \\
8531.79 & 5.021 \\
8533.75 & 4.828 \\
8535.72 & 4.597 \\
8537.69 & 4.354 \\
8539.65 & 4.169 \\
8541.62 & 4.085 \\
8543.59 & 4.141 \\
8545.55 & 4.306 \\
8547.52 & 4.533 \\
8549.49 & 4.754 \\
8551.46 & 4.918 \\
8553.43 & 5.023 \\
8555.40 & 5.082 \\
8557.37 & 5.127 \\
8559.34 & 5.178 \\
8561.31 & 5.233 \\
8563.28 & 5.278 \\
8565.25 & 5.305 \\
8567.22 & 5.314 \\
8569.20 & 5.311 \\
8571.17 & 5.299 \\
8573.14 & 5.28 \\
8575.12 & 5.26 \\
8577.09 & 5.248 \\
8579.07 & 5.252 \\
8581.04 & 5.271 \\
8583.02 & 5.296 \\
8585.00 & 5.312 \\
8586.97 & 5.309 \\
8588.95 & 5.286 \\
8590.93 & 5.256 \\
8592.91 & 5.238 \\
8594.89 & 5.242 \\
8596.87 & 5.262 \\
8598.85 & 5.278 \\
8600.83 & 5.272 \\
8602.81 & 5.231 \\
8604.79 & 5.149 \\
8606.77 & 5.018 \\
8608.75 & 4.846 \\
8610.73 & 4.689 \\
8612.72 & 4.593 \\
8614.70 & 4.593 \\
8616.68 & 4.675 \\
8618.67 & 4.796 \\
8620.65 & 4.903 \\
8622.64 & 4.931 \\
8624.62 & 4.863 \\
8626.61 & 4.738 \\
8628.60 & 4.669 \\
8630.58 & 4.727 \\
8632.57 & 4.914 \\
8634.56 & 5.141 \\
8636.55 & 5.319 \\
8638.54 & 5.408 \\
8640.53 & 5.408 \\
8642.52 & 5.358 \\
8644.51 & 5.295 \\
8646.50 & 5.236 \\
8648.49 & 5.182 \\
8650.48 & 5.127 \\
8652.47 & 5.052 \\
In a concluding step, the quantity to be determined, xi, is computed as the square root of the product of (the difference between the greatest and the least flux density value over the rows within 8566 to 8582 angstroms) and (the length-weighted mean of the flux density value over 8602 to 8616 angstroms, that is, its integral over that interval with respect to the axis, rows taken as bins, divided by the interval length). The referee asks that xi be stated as 0.6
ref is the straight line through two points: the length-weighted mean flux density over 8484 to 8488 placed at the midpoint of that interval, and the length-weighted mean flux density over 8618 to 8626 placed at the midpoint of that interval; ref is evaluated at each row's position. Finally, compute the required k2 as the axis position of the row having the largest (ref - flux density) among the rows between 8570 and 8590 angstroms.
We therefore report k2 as 8577.09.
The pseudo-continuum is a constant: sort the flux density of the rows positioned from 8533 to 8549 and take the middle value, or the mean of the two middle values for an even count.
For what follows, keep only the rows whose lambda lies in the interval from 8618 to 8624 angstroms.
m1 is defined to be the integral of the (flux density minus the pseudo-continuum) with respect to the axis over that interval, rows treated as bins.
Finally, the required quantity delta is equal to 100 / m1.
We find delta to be 30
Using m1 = 3.3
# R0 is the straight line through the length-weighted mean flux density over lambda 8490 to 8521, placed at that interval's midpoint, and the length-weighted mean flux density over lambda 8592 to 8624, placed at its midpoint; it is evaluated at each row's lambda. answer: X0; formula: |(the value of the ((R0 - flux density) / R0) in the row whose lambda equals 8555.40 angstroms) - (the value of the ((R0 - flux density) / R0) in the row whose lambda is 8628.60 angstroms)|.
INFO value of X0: 0.08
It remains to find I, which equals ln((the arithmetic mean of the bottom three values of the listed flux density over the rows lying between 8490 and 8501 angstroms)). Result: 1.57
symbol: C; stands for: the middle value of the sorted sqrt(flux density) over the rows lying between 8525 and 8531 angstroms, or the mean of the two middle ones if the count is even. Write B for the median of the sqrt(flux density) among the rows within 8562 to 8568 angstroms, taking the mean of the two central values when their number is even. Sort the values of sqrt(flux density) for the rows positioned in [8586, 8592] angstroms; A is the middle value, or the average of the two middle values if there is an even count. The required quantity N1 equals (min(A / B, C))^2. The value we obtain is 1.00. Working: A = 2.30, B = 2.30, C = 2.30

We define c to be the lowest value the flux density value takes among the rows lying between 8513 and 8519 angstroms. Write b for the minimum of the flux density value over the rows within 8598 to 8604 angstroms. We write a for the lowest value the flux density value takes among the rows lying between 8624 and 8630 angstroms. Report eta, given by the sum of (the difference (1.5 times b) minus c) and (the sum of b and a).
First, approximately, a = 4.669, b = 5.231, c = 5.128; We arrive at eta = 12.6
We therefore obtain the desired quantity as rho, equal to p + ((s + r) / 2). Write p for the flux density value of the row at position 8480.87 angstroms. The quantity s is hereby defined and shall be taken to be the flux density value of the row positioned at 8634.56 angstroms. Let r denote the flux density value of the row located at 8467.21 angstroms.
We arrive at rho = 10.5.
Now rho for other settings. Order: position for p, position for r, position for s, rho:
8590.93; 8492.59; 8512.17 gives 10.3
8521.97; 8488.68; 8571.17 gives 10.4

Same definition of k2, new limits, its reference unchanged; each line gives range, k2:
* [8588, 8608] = 8606.77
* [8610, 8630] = 8612.72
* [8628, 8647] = 8628.60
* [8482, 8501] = 8498.46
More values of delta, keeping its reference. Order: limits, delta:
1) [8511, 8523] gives 10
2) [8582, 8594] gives 9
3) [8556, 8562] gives 20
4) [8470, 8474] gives 27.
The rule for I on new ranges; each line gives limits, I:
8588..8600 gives 1.66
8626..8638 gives 1.55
